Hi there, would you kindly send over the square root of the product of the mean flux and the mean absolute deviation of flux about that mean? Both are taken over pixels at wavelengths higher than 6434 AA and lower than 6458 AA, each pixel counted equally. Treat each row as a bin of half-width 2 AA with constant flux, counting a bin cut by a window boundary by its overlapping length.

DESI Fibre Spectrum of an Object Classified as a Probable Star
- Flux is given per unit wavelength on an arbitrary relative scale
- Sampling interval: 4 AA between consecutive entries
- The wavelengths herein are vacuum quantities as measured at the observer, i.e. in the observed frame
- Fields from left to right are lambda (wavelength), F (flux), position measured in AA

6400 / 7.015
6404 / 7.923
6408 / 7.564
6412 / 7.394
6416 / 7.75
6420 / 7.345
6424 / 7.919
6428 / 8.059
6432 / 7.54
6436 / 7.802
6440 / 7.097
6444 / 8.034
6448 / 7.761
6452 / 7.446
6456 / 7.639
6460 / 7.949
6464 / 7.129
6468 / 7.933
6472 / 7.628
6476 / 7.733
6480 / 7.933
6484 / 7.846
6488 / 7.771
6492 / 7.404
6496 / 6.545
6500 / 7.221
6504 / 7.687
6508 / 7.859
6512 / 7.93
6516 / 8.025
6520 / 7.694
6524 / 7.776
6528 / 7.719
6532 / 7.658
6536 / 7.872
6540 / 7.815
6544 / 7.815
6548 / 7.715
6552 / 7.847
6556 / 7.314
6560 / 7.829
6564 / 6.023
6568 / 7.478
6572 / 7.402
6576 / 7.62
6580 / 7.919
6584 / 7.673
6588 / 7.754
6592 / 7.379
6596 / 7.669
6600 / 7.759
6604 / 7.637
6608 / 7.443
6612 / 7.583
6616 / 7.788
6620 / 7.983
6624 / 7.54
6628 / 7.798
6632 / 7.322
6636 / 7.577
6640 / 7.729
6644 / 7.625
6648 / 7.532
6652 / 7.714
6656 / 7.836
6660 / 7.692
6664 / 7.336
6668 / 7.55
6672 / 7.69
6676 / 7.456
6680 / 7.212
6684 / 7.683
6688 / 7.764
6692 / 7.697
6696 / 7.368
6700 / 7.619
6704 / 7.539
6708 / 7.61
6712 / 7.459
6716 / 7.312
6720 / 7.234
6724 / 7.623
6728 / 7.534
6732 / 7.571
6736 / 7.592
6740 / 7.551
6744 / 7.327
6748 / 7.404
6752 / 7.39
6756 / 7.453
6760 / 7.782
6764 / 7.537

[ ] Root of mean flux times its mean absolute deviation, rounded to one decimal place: 1.4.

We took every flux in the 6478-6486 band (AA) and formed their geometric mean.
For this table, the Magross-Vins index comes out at 7.89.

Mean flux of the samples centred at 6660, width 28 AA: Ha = 7.62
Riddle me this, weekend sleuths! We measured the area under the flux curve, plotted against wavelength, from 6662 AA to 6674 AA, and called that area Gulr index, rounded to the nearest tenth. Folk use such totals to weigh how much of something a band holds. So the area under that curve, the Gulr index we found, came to 90.3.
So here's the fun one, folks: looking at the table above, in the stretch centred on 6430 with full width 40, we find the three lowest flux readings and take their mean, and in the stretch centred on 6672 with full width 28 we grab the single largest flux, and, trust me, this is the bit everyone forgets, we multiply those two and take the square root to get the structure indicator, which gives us 7.48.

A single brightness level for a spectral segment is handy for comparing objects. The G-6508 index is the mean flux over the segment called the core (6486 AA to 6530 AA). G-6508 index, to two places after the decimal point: 7.60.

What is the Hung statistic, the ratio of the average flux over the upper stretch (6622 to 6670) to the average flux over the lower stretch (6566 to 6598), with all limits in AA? 1.00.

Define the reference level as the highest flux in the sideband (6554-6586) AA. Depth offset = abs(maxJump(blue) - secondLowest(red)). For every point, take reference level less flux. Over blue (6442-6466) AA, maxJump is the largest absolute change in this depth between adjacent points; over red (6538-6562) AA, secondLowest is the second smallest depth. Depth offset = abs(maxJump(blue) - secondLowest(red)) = 0.73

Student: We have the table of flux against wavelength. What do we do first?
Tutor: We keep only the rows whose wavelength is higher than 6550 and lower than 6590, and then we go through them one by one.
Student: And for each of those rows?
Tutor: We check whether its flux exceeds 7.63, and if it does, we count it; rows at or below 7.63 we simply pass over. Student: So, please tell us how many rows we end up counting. 5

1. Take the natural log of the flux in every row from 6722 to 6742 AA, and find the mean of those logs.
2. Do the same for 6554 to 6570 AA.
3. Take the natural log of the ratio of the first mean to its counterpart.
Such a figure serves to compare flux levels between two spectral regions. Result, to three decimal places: 0.031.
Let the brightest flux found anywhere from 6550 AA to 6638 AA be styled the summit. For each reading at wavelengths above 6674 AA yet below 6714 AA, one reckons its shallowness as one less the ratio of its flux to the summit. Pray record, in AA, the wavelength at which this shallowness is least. 6688 AA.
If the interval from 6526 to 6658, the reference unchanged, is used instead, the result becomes 6620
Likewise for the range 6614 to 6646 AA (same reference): 6620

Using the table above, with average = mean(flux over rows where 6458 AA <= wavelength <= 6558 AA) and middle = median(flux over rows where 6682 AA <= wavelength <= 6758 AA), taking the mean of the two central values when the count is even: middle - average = -0.13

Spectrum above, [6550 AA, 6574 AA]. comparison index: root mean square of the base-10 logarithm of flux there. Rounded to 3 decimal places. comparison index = 0.863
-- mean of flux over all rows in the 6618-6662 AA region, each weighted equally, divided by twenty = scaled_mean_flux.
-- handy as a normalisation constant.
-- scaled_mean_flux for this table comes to 0.383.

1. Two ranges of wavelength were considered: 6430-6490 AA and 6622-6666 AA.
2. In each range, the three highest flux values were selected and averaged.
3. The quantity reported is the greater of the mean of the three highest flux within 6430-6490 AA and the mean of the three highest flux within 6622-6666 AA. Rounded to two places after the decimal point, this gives 7.97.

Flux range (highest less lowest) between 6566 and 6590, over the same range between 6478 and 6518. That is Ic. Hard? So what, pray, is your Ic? 0.35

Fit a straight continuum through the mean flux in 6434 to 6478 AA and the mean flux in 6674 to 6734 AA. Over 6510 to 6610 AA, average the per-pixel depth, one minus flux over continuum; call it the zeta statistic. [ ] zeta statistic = -0.005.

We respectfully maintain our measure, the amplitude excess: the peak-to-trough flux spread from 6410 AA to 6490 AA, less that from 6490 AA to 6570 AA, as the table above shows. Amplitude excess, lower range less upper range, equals -1.0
